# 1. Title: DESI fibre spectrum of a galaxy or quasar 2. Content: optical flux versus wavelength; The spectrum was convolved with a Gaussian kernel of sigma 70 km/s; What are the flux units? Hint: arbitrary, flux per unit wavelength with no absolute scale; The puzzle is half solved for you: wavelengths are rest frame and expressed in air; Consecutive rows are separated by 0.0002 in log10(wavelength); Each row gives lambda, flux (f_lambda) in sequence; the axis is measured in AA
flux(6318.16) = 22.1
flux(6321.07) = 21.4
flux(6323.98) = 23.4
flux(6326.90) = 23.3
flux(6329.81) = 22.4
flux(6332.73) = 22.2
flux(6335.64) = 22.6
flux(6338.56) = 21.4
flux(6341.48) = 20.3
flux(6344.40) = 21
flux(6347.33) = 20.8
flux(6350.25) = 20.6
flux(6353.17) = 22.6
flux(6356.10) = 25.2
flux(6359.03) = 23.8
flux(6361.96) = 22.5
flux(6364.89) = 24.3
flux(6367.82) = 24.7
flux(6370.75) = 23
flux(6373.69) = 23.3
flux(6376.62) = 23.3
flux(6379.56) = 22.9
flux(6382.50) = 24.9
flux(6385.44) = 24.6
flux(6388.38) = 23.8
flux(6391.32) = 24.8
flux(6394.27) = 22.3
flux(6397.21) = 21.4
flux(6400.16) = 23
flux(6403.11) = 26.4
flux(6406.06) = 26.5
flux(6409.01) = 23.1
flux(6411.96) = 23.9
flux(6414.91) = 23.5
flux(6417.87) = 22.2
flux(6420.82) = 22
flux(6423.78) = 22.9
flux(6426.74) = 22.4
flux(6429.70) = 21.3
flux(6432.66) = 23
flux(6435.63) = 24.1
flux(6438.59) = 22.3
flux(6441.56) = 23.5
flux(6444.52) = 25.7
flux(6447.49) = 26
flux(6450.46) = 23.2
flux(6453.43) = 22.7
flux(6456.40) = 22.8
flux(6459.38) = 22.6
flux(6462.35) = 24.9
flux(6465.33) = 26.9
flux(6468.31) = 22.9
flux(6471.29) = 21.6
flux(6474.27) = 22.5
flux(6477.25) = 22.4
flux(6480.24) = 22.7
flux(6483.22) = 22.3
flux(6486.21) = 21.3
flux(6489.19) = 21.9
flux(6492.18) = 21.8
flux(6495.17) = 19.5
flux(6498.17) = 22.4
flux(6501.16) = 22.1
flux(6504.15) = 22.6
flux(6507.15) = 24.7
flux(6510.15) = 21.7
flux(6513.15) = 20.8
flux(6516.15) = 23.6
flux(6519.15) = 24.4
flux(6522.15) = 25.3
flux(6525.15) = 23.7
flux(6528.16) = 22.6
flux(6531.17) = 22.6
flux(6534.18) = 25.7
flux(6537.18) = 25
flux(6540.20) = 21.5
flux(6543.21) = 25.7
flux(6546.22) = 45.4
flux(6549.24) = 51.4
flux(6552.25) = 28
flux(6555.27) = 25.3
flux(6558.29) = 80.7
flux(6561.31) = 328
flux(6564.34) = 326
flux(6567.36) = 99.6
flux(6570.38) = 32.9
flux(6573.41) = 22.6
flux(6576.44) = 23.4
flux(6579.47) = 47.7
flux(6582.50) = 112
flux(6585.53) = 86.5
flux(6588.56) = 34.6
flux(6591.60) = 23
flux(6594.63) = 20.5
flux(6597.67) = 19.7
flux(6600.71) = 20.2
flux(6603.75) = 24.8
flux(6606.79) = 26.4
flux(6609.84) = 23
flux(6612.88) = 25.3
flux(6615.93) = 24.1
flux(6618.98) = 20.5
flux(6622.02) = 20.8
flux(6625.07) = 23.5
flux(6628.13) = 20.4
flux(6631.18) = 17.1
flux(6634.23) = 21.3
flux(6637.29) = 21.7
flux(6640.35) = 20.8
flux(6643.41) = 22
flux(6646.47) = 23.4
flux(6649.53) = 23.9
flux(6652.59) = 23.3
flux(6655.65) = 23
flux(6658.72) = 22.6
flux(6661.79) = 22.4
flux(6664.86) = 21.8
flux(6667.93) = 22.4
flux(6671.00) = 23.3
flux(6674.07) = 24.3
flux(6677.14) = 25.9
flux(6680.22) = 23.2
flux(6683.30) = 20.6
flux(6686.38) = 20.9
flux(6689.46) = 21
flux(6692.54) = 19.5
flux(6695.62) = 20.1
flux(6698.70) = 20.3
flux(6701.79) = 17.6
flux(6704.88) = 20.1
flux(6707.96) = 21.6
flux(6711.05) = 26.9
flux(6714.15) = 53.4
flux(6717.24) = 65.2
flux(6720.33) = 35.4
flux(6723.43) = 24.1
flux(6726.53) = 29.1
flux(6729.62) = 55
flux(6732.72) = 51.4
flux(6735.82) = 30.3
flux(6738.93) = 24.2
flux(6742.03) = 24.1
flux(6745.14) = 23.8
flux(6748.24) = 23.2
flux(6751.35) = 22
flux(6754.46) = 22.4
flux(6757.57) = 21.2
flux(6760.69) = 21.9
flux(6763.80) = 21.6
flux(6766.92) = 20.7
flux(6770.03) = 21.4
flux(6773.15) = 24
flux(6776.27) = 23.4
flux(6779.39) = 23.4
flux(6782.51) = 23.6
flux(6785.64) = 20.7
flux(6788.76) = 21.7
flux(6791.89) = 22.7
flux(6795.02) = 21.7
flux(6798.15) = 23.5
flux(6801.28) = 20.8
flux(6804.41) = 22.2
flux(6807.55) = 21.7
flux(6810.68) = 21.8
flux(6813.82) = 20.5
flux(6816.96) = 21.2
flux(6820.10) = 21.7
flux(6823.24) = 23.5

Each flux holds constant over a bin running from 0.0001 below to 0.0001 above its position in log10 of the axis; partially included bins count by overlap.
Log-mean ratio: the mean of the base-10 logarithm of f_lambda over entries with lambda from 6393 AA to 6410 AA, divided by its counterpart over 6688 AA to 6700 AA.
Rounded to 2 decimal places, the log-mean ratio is 1.05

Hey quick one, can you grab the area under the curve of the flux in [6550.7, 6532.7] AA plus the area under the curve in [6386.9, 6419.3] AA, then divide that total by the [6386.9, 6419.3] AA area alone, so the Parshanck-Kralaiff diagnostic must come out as 1.76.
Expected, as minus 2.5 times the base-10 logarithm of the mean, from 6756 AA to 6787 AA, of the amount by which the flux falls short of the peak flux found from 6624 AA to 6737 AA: -4.08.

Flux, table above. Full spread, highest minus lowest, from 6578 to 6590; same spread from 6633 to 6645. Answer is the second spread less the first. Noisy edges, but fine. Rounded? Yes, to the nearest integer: -76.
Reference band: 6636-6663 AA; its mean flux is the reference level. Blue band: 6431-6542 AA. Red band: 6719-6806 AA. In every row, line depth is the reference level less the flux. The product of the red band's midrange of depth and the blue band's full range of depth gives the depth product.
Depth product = -113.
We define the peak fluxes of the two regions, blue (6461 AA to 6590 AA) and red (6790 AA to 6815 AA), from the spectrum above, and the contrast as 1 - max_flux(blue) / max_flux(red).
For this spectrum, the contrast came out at -13.0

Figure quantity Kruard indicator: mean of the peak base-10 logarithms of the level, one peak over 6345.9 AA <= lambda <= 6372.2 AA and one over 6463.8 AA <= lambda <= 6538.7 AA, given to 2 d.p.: 1.42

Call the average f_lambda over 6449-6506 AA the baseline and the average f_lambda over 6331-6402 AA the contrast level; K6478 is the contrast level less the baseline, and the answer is 0.3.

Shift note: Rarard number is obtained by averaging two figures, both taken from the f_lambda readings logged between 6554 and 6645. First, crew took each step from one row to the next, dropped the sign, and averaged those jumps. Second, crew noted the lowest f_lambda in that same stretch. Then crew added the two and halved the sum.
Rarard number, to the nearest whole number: 23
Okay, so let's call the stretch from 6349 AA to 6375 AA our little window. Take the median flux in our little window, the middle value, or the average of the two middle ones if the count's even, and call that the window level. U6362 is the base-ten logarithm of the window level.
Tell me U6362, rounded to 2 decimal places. 1.37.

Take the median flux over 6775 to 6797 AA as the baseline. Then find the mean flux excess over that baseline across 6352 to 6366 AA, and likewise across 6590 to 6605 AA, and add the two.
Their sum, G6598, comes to 0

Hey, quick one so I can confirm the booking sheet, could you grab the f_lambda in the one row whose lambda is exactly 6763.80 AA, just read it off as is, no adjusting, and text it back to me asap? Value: 21.6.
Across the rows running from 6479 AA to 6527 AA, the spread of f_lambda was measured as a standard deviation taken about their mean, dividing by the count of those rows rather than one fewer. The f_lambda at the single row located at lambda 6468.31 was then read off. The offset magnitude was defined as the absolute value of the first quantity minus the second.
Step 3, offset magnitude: 21.4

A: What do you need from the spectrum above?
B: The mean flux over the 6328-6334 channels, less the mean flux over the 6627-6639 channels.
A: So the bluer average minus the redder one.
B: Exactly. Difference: 2.2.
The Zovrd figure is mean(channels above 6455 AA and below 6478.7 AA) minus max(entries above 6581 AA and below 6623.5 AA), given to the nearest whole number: -89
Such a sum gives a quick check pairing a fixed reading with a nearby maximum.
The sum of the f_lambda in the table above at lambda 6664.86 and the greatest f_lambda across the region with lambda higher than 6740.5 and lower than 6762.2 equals 45.9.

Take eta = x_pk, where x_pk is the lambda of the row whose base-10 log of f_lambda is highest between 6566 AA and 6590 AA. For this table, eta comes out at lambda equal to 6582.50 AA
